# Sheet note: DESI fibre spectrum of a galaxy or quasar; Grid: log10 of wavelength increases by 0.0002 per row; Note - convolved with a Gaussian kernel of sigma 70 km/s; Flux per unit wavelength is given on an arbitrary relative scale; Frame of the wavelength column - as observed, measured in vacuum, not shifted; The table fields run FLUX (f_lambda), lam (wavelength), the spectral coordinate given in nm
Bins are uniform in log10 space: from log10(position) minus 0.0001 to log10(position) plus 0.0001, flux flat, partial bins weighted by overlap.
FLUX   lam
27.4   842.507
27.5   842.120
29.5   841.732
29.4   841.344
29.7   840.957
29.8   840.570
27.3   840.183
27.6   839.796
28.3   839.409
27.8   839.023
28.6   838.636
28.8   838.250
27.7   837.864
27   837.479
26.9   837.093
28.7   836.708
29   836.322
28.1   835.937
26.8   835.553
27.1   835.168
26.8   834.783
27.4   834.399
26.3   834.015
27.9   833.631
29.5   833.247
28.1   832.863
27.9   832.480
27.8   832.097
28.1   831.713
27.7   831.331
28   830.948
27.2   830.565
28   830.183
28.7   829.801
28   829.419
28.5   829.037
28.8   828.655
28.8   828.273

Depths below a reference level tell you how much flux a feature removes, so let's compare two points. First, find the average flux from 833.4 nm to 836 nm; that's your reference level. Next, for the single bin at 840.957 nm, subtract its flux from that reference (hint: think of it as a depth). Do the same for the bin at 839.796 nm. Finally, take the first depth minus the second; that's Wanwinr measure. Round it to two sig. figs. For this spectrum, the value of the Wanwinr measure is -2.1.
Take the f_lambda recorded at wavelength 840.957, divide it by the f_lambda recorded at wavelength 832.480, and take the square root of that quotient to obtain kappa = 1.032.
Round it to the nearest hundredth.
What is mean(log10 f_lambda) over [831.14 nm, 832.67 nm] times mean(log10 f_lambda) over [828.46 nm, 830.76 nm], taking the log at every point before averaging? 2.10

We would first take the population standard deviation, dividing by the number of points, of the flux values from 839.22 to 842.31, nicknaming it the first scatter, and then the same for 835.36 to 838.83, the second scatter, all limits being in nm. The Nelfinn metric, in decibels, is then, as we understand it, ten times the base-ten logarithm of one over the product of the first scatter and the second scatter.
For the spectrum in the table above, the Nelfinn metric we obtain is 0.8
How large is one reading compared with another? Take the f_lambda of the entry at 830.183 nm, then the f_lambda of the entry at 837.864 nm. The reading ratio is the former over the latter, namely 1.01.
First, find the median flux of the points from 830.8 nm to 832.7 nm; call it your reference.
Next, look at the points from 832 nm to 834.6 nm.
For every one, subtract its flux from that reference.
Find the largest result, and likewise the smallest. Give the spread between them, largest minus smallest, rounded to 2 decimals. 3.20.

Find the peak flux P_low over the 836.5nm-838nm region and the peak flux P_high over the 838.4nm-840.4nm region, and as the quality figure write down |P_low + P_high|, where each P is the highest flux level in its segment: 57.3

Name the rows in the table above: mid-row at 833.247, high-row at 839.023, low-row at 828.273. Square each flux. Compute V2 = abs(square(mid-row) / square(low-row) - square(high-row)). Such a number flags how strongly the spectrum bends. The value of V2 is 772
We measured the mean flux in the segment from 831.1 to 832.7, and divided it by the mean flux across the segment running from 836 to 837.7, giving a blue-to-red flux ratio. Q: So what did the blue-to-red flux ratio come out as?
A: 0.999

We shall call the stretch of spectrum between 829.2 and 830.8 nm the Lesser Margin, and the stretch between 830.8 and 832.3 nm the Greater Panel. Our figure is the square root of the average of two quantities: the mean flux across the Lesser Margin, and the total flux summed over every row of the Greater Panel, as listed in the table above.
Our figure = 8.35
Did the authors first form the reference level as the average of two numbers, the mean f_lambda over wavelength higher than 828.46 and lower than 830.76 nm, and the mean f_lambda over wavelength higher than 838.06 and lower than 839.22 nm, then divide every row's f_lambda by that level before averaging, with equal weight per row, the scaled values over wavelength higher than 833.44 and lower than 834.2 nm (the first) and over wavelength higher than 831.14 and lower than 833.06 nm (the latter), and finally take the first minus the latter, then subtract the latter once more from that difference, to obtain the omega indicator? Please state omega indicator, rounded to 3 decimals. -1.016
